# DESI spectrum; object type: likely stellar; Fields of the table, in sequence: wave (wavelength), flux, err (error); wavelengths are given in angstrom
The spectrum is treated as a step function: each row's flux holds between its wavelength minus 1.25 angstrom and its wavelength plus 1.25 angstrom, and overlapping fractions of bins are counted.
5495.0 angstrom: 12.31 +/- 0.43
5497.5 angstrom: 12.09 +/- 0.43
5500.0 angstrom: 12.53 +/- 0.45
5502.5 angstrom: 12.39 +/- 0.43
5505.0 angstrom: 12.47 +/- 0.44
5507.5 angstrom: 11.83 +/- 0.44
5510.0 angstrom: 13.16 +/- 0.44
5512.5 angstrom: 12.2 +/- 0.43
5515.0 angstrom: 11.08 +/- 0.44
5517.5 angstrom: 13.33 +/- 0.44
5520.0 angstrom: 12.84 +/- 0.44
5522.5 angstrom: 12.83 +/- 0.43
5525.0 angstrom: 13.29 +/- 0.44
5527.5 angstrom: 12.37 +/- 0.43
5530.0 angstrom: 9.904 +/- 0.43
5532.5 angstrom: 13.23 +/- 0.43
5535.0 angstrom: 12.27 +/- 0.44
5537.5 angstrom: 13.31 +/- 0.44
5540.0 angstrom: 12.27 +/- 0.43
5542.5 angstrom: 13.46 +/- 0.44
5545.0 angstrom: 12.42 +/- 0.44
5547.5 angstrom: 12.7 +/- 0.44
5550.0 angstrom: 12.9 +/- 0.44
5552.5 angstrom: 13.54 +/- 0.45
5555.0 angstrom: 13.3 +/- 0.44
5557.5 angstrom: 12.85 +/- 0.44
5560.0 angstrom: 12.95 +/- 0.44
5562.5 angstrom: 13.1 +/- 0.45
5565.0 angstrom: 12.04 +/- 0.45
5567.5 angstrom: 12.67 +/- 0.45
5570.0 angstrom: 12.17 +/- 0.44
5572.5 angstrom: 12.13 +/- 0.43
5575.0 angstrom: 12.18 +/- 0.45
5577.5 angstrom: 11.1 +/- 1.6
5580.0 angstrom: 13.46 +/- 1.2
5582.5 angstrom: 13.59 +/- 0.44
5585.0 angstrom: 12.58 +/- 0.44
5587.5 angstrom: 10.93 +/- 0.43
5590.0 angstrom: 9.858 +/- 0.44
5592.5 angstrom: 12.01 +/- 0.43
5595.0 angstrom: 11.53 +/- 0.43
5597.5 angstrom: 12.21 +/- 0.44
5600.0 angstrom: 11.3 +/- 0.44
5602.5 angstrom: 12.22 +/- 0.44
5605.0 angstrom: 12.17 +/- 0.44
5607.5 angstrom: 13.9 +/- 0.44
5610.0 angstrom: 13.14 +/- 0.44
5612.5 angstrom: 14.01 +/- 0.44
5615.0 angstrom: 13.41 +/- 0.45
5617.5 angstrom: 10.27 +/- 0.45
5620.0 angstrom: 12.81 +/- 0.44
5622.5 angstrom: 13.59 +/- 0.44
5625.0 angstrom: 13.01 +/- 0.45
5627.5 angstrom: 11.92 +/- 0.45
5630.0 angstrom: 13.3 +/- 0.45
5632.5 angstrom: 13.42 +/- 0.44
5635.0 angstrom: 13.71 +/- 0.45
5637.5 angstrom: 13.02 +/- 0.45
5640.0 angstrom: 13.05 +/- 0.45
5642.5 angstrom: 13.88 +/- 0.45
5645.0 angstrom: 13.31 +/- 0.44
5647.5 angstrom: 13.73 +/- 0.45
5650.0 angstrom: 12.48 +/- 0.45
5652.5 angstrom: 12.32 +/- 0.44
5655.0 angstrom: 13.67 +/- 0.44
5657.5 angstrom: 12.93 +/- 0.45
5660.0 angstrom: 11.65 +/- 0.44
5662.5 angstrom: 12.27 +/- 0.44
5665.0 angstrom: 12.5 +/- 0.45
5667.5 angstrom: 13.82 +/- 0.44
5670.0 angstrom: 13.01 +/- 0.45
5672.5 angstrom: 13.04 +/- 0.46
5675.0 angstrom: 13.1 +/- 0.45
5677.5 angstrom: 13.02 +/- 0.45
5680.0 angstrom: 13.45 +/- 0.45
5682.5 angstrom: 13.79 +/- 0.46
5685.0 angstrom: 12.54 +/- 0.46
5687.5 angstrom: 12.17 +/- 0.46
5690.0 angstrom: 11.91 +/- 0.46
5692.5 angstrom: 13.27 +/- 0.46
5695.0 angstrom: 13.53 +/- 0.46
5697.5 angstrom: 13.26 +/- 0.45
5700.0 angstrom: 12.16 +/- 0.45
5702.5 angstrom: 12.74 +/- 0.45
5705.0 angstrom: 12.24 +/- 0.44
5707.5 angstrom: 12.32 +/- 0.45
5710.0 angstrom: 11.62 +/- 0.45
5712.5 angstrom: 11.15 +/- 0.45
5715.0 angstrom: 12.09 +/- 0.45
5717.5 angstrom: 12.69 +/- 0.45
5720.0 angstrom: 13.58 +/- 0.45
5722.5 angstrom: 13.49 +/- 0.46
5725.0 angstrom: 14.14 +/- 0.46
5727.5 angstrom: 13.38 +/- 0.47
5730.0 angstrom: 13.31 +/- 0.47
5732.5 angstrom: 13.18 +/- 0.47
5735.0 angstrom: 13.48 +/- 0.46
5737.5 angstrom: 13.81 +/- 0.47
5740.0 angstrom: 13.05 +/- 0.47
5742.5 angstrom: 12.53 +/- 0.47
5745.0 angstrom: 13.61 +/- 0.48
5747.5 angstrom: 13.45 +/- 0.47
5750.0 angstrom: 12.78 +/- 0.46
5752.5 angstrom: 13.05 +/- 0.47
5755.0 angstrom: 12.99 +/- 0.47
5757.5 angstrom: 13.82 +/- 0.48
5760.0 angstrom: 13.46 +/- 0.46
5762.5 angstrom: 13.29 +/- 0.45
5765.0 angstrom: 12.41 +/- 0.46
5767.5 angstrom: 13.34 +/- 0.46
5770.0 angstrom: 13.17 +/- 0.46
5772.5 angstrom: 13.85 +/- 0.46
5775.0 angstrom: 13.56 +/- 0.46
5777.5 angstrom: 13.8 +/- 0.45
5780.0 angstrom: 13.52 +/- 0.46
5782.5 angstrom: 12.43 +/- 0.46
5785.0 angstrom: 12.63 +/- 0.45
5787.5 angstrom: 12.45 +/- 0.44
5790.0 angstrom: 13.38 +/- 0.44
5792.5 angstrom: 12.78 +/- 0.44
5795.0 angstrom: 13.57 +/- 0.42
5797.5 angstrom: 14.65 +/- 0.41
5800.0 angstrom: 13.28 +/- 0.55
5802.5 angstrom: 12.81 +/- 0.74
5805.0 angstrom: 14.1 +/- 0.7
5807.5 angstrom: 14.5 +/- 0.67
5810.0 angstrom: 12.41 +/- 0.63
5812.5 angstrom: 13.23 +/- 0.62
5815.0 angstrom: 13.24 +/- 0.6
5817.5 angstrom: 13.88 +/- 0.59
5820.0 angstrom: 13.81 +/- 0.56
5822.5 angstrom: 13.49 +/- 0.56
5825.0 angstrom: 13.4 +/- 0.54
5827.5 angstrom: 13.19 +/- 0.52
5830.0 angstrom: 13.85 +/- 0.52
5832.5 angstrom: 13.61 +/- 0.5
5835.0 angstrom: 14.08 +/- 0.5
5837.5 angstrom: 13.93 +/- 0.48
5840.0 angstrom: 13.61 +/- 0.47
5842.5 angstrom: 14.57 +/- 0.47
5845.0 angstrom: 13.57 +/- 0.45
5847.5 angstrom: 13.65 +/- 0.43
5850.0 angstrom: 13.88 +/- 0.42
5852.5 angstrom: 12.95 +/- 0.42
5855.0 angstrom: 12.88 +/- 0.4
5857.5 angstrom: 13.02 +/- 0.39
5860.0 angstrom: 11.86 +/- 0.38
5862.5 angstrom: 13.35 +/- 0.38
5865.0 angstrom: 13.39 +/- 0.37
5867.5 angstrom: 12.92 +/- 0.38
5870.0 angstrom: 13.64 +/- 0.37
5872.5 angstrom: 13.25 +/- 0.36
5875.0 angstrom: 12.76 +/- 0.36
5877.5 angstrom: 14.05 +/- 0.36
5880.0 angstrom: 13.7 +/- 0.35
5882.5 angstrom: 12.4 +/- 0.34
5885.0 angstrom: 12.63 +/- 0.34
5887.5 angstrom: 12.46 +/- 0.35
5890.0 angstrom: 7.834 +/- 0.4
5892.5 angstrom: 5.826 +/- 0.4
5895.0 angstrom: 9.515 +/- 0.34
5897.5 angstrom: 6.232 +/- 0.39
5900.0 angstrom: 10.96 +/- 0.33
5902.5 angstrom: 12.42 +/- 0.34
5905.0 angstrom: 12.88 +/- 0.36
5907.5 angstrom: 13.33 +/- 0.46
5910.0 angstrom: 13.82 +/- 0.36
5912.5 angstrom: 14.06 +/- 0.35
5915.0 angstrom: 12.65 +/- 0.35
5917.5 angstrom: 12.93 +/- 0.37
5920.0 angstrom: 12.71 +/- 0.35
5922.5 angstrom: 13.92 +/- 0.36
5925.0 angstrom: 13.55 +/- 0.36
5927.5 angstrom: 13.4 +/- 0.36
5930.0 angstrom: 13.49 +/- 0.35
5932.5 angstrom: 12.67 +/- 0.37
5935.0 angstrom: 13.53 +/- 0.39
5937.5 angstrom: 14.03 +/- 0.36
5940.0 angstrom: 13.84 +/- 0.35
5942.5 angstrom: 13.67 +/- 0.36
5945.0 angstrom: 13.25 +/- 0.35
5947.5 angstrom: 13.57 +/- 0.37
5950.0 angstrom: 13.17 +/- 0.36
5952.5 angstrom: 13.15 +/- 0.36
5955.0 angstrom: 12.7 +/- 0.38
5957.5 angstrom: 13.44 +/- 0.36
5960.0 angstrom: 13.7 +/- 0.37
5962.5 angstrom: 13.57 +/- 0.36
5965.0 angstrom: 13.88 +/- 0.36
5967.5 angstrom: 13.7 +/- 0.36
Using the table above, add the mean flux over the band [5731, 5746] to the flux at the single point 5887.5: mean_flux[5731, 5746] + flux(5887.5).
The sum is 25.7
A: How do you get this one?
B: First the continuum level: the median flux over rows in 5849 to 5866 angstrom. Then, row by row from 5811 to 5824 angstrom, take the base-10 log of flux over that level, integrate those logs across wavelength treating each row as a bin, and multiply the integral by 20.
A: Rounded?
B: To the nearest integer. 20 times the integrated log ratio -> 4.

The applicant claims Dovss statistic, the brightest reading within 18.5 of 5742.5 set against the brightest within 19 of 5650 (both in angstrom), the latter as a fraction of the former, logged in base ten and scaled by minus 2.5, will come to 0.02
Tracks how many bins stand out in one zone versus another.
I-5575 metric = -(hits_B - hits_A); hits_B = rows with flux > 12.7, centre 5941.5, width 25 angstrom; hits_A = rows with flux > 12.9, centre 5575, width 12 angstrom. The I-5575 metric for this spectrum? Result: -8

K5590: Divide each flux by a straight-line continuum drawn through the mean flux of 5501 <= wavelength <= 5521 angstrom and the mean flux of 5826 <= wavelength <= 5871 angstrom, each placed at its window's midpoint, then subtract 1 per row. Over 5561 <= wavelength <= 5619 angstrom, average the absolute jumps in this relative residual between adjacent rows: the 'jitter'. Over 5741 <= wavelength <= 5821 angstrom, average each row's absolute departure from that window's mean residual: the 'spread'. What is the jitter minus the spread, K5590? 0.044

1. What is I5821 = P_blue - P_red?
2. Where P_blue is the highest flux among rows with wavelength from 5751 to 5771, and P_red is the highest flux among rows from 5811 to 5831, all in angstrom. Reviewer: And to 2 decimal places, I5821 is -0.06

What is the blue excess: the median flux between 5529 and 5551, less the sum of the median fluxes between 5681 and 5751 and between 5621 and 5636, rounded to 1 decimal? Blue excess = -13.8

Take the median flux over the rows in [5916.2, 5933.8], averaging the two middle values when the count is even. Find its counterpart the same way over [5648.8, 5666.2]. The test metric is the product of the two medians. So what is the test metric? 167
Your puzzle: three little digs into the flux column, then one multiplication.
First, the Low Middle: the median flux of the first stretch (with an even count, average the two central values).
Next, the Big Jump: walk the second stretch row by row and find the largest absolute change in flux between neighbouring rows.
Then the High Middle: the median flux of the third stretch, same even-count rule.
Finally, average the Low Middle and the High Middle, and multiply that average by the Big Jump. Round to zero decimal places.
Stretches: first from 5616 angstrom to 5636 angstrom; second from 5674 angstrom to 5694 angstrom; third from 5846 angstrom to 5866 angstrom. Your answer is 18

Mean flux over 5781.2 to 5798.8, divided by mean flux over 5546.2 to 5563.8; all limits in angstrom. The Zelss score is 1.01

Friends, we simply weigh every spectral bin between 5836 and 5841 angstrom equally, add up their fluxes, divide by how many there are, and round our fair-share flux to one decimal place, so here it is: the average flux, 13.8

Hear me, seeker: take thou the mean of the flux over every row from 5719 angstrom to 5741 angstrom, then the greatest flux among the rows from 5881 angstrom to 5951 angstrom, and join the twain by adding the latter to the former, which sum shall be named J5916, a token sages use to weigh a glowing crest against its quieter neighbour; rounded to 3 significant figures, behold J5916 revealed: 27.6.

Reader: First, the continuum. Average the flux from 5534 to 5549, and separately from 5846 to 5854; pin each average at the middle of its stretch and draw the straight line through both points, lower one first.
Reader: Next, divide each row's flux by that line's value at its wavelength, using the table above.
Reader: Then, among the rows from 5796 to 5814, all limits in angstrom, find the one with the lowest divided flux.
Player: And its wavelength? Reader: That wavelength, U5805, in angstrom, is 5810.0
